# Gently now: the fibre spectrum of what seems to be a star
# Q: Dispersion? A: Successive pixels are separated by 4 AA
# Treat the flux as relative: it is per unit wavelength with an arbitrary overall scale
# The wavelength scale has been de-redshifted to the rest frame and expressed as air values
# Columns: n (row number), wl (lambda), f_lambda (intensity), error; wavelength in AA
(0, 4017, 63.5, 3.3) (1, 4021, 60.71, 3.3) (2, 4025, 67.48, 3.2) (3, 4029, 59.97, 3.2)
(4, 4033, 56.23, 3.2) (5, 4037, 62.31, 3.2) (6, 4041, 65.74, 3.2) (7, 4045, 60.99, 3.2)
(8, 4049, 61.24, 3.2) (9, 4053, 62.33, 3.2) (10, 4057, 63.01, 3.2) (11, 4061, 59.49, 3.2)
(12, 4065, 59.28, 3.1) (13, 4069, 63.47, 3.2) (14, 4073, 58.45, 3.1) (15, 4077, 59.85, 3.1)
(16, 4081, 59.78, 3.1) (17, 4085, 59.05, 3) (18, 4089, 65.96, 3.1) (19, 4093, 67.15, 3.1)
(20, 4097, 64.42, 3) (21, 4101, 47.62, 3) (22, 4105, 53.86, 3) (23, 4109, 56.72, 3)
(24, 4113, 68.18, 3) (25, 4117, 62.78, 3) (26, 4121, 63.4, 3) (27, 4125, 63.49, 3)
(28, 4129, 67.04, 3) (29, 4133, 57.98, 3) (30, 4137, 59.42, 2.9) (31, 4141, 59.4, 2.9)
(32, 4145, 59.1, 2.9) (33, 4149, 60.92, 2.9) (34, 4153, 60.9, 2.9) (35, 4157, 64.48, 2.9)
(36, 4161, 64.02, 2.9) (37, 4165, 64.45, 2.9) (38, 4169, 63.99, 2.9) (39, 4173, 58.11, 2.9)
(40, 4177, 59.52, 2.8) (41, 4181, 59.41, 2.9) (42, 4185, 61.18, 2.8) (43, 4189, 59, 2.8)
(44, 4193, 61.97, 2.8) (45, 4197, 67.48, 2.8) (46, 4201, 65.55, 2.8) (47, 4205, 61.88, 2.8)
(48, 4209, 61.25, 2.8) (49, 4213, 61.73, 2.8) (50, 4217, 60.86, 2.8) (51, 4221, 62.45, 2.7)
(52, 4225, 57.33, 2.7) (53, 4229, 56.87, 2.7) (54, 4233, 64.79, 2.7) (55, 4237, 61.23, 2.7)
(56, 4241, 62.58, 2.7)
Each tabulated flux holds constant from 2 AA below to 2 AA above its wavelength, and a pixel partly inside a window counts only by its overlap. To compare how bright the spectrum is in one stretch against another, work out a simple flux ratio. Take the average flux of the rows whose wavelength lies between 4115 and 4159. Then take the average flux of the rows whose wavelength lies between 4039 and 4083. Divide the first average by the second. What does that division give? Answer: 1.01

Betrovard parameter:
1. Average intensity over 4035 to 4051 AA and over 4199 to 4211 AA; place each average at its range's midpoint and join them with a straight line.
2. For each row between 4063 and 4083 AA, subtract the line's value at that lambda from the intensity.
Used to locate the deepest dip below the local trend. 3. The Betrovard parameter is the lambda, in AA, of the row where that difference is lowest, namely 4073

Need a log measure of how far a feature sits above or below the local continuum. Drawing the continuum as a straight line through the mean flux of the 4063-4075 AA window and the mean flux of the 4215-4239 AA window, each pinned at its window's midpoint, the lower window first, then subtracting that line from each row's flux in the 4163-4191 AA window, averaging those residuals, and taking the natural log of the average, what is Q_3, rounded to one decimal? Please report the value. -1.3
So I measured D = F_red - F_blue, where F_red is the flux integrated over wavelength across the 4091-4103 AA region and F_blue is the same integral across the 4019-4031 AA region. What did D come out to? -36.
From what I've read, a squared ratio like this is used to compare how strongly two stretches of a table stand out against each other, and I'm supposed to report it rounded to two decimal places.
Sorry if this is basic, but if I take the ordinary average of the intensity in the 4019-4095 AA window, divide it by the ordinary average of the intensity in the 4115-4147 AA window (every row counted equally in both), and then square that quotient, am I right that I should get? 1.00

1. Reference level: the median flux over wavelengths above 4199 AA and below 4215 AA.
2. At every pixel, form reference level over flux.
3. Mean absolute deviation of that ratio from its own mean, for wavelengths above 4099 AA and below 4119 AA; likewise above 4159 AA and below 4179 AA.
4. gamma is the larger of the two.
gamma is 0.112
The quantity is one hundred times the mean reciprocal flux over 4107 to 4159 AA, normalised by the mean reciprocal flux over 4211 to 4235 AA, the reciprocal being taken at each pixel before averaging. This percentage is 98.2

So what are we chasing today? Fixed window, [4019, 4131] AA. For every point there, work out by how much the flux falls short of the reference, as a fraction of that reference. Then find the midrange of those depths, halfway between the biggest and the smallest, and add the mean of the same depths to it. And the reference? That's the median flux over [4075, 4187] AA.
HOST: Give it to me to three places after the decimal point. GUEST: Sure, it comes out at 0.041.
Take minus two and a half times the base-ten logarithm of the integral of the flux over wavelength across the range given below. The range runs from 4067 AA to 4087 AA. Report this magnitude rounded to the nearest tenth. -7.7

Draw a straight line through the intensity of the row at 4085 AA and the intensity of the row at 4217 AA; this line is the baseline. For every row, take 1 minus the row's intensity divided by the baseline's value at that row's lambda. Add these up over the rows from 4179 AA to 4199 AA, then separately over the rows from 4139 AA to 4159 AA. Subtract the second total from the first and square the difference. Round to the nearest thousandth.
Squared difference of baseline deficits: 0.001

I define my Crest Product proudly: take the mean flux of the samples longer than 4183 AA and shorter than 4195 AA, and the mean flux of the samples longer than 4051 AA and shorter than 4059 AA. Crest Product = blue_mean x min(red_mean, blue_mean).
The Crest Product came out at 3805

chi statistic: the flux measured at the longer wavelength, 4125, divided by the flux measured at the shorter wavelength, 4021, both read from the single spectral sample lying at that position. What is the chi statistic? 1.05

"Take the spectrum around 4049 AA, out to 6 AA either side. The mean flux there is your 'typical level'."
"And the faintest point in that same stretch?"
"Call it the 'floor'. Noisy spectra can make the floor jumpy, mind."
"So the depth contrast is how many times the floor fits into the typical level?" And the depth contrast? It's 1.01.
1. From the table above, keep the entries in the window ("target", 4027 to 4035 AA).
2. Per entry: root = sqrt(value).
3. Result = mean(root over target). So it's 7.62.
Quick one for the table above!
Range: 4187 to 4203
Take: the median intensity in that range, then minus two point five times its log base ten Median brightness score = -4.51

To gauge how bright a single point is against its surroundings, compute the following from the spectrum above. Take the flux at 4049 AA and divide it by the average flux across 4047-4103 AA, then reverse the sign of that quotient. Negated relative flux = -1.01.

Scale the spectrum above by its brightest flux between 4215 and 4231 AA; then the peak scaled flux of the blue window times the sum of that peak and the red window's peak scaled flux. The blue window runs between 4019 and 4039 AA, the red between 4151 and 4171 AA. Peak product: 2.28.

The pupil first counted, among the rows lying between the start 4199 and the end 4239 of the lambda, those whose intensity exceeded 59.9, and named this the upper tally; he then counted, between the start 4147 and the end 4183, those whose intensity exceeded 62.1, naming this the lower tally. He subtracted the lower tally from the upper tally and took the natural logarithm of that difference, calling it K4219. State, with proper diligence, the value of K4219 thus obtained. 1.4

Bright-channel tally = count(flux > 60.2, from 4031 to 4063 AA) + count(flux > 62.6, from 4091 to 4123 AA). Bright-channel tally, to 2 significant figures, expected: 11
